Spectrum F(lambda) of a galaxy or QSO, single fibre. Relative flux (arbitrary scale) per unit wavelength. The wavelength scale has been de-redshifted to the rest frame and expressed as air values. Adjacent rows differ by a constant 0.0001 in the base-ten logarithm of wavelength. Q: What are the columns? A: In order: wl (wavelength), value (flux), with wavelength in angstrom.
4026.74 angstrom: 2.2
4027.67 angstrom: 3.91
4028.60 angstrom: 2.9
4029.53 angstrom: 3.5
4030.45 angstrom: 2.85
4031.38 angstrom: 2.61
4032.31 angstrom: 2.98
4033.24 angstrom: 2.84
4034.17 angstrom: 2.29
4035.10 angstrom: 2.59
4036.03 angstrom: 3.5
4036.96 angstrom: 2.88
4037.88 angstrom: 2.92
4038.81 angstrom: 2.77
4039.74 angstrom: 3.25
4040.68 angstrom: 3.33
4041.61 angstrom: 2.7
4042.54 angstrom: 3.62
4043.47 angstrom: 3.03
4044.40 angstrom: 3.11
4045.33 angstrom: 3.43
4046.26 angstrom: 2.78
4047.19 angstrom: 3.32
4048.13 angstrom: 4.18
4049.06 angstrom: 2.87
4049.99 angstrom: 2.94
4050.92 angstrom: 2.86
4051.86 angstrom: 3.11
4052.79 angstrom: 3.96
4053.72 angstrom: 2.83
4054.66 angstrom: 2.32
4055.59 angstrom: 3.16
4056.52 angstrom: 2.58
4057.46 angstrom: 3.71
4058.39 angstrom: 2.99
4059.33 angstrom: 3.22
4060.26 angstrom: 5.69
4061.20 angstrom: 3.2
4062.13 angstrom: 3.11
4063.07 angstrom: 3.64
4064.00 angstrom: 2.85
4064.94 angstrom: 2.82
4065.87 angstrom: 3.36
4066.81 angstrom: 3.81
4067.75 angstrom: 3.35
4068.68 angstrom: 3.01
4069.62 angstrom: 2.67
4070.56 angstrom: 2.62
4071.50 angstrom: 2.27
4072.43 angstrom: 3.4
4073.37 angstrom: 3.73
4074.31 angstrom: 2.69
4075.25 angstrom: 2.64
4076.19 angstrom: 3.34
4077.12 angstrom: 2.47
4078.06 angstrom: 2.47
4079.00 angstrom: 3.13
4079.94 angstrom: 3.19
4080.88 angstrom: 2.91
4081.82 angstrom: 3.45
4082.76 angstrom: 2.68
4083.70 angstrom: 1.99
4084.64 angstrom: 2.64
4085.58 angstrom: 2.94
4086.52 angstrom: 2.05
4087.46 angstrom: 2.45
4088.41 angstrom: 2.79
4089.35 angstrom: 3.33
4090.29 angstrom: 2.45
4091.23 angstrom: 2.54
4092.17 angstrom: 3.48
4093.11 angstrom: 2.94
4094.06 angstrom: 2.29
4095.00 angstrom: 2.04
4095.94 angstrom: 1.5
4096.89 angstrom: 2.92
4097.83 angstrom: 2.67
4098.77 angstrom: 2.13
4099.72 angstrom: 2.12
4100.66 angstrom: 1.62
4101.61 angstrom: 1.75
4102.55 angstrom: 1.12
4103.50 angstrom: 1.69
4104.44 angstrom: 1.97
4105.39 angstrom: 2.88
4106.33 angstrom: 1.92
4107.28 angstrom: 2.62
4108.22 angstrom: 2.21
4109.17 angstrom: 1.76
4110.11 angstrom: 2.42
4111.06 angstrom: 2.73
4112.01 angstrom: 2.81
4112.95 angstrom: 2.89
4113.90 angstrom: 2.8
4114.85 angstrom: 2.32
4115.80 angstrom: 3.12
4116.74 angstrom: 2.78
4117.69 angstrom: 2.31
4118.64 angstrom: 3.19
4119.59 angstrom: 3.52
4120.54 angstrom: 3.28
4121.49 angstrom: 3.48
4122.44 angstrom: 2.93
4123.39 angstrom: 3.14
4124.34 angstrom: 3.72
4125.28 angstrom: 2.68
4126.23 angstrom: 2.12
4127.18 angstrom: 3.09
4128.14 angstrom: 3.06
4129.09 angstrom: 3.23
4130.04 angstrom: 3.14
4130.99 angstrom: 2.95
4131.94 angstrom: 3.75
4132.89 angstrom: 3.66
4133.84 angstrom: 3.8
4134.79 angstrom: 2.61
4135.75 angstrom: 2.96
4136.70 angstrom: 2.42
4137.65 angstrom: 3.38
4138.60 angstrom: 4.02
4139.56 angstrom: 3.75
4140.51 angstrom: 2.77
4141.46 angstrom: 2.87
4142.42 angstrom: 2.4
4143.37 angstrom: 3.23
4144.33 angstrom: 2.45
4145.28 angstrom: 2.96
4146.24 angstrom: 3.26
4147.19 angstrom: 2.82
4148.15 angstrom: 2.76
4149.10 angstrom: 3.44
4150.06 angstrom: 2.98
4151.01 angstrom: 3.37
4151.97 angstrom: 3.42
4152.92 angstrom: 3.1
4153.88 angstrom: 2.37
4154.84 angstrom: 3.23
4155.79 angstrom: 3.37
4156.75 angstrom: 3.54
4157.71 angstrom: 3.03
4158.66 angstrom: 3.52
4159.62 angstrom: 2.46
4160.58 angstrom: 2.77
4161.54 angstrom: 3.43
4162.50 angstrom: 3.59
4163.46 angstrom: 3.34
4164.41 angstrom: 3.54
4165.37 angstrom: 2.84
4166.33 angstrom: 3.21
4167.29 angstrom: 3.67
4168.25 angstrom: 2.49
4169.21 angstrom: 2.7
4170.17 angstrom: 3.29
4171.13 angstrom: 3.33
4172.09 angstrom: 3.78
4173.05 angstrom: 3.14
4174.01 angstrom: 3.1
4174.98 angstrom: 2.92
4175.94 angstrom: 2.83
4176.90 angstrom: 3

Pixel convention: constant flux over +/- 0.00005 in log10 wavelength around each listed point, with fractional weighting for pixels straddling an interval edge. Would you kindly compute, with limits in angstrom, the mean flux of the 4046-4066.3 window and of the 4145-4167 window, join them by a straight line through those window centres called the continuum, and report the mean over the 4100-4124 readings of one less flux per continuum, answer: 0.21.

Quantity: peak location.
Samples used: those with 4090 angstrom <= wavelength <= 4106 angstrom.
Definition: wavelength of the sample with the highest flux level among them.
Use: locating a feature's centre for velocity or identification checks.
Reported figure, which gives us 4092.17 angstrom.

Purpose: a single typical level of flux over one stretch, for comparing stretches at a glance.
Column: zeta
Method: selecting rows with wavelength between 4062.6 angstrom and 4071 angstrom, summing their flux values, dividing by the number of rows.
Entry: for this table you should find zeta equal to 3.13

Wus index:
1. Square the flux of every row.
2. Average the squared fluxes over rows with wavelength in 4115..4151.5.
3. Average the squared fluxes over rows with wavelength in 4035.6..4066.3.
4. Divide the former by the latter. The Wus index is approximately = 0.91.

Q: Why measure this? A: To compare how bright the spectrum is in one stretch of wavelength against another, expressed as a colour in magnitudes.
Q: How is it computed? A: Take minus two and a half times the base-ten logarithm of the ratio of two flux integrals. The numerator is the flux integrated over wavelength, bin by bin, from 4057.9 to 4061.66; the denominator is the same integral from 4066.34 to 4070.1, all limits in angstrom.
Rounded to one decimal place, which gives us -0.2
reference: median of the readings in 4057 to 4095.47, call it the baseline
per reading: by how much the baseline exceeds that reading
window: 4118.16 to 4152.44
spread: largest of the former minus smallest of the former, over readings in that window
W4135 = 1.9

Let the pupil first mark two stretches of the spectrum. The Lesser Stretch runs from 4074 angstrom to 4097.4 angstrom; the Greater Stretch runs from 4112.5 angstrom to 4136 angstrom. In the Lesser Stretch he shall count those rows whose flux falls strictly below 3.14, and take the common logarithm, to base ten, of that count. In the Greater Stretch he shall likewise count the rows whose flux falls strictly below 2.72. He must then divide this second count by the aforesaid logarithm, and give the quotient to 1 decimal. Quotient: 3.8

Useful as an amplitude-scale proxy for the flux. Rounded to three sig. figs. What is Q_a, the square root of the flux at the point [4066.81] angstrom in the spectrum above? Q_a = 1.95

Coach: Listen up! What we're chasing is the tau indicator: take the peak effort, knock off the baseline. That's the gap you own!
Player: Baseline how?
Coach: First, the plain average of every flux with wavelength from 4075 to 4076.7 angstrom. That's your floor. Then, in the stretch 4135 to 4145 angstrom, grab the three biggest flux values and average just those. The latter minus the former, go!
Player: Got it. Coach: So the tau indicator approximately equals 0.7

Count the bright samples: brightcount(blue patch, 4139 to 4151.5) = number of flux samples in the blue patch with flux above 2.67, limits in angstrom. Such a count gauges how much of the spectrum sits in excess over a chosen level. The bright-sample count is 11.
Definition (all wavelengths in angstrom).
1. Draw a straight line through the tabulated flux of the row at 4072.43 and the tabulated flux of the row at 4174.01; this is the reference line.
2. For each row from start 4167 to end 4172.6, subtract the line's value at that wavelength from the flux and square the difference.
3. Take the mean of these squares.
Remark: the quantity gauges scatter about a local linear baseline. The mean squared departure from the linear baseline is 0.23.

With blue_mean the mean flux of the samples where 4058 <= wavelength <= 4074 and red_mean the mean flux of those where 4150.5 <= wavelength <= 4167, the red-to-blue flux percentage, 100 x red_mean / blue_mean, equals 97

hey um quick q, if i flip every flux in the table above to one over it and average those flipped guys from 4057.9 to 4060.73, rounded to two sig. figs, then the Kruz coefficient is 0.27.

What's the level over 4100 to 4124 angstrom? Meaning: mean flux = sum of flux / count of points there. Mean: 2.5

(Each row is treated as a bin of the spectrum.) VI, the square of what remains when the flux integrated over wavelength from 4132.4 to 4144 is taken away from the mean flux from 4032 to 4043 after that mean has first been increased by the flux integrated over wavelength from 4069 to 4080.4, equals 0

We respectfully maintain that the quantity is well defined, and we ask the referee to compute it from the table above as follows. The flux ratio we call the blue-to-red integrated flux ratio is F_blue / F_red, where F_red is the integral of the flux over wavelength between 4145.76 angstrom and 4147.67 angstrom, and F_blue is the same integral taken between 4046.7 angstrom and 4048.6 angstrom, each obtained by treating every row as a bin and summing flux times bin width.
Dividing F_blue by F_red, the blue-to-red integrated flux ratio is 1.2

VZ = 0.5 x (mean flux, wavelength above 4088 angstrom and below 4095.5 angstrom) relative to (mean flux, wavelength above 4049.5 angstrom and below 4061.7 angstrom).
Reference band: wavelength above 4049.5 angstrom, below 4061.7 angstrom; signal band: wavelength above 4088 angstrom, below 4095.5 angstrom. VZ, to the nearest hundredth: 0.42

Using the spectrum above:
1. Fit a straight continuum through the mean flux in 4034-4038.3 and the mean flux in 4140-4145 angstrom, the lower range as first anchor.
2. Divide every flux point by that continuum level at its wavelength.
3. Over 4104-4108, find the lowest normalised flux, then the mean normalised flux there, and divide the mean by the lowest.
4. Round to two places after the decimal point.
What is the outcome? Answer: 1.22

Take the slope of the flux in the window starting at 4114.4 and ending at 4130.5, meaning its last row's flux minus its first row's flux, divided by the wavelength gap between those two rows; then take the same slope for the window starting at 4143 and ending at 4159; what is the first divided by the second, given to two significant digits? 2.8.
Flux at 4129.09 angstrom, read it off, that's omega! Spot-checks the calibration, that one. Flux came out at 3.23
